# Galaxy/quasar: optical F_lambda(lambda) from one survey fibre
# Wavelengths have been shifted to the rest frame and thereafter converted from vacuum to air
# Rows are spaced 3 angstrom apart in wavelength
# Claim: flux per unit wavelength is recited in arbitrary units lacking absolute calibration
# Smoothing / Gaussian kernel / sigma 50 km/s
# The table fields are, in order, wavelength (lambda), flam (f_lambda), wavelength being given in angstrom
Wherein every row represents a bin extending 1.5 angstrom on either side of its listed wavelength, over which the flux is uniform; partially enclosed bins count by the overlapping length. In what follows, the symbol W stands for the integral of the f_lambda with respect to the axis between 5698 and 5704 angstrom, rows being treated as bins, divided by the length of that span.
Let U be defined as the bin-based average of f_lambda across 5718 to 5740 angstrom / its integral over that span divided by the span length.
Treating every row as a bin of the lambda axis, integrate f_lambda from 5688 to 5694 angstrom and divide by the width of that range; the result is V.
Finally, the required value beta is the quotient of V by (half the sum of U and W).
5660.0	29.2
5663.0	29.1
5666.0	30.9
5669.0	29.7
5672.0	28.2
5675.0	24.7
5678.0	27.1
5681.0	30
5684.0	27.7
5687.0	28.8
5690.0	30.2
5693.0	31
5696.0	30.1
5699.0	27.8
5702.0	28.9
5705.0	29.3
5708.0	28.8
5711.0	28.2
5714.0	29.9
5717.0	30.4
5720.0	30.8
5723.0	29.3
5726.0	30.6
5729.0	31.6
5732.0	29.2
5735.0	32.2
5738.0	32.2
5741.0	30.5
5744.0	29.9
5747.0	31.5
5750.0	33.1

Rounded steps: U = 30.8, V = 30.4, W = 28.5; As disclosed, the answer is 1.03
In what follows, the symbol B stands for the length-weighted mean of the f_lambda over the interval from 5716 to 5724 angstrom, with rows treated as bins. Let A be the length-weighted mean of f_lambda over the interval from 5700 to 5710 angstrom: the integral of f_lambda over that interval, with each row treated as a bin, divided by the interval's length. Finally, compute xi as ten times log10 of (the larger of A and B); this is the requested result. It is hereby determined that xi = 14.80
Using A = 28.9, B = 30.2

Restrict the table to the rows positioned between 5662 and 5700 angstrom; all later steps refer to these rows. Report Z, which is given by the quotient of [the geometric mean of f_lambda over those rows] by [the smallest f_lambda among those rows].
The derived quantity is 1.17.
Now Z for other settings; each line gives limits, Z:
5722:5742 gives 1.05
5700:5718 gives 1.04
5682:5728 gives 1.06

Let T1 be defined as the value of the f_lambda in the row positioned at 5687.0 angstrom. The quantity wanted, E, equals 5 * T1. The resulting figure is 144.0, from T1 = 28.8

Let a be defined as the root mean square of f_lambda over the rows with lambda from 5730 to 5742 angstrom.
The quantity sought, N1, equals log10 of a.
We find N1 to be 1.49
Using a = 31.1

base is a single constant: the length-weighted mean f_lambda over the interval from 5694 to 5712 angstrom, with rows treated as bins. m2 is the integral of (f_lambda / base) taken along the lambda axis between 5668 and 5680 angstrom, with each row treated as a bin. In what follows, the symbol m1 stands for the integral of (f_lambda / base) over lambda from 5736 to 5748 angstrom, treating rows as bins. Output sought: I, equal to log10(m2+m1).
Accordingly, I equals 1.38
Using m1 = 13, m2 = 11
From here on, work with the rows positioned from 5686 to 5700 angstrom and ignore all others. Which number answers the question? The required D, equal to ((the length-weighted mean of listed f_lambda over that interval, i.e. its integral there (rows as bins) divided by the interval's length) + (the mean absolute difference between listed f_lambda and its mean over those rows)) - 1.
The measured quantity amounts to 29.7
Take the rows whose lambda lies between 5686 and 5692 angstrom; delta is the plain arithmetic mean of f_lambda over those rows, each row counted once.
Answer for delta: 29.5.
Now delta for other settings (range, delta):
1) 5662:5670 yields 29.9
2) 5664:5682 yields 28.4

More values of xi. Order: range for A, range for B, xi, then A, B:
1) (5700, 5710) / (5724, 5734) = 14.84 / 28.9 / 30.5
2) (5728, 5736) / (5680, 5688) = 14.90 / 30.9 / 28.8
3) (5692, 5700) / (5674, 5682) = 14.72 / 29.7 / 27.3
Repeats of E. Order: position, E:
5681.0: 150.0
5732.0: 146.0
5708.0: 144.0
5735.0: 161.0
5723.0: 146.5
